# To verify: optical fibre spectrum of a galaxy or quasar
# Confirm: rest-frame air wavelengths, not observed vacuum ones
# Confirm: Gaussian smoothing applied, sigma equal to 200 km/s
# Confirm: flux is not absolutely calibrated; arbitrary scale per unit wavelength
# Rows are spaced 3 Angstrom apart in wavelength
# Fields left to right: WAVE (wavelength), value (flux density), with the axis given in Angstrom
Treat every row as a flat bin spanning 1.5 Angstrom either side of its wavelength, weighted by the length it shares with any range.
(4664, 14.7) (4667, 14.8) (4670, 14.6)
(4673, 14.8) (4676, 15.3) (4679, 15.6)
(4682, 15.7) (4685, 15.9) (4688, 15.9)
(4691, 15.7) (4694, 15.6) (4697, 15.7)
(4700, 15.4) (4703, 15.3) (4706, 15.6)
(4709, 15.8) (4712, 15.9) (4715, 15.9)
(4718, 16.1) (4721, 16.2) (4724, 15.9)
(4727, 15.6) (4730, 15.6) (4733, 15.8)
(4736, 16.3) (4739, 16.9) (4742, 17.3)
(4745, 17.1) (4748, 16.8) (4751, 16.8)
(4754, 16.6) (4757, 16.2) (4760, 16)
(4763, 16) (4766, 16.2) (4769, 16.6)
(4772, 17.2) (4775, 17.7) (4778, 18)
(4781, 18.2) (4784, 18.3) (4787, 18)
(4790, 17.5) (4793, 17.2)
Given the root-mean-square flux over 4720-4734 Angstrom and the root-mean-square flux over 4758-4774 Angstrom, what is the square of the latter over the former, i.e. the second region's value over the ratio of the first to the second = 17.0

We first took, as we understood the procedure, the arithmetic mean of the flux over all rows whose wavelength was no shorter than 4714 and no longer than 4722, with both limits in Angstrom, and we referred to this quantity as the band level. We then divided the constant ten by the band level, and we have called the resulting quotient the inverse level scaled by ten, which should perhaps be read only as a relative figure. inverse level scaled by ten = 0.622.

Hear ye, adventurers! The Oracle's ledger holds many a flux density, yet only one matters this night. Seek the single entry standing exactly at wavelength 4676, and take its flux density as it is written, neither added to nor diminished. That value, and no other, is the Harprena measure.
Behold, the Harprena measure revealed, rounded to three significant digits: 15.3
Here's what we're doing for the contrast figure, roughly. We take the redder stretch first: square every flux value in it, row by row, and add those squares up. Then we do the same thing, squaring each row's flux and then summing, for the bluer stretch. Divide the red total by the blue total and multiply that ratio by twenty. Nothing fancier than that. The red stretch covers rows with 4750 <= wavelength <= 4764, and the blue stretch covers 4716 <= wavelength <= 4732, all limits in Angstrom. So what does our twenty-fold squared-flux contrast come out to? 21.1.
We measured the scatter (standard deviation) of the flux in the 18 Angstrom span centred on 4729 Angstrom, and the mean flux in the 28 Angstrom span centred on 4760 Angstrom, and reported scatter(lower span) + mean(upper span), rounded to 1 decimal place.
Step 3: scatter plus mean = 16.8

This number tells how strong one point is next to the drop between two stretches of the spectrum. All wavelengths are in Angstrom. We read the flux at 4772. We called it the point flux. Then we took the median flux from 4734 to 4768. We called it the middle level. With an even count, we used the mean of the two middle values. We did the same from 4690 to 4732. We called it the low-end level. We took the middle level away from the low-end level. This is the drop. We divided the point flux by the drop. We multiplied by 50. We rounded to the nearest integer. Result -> -956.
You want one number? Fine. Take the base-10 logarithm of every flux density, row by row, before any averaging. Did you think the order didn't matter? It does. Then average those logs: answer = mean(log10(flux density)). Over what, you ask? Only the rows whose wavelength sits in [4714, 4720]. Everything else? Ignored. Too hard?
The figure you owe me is 1.20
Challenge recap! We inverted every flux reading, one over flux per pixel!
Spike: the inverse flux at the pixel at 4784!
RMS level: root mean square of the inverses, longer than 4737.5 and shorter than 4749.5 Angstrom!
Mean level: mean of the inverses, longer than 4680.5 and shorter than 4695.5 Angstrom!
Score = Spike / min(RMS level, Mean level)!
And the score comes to 0.93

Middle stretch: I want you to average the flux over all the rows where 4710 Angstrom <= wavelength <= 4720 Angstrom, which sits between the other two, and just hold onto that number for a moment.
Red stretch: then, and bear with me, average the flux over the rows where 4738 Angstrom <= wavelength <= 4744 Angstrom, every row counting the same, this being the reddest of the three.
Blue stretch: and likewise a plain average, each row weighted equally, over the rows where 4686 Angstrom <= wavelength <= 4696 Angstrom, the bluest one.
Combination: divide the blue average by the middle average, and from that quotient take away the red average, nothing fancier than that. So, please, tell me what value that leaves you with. -16.1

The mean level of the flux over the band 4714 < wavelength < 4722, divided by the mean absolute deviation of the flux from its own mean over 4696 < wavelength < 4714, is 88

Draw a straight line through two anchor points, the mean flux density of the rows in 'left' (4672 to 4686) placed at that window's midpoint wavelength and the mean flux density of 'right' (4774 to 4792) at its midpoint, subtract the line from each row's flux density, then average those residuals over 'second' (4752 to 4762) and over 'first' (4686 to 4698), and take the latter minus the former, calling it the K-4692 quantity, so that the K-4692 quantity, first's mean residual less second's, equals 1.0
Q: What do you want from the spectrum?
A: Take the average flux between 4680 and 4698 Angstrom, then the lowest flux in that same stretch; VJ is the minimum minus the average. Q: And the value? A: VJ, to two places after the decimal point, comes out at -0.15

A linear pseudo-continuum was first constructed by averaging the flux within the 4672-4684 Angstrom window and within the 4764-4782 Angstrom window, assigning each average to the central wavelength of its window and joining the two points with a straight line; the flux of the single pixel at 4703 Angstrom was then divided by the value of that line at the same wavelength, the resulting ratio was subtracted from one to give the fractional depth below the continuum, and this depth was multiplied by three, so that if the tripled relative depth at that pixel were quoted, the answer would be 0.11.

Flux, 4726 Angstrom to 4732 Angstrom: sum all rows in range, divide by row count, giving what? 15.6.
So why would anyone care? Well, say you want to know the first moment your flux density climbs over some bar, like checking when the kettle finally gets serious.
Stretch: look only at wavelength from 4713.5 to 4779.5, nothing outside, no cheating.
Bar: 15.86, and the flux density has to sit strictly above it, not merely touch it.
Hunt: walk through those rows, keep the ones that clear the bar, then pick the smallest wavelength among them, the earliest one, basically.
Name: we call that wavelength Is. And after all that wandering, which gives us 4715 Angstrom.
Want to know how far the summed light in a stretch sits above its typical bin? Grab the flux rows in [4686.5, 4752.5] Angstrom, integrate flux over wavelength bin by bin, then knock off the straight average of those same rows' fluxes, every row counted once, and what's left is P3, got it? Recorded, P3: 1044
